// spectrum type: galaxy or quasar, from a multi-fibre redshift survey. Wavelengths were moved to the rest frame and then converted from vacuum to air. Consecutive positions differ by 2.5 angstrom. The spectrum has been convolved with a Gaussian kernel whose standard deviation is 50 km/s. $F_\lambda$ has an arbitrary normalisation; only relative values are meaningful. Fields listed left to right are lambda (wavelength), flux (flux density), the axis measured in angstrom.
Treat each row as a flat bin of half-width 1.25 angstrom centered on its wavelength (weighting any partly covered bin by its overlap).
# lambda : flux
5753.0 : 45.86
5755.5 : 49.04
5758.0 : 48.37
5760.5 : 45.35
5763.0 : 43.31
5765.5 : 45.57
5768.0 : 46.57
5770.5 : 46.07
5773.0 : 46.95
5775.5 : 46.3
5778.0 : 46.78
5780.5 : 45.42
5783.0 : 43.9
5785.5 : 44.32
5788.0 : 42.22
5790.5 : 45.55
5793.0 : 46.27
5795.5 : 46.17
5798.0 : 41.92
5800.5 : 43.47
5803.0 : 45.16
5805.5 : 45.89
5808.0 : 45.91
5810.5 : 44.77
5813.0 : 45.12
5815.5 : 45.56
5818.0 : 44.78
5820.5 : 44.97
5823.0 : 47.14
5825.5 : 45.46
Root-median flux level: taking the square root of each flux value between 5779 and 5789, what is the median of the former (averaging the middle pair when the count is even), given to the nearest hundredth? 6.64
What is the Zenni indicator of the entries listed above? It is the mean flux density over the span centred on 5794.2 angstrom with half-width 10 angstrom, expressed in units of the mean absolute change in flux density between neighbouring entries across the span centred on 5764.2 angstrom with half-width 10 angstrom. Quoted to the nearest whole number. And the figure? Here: 30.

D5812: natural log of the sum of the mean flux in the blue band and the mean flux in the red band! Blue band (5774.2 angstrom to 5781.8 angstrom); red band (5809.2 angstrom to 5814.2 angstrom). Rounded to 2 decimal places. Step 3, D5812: 4.51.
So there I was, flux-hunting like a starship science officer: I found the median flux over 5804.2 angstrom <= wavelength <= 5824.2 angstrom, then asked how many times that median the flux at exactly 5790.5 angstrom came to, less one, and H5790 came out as 0.005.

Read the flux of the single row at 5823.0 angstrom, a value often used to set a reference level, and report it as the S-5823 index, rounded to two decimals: 47.14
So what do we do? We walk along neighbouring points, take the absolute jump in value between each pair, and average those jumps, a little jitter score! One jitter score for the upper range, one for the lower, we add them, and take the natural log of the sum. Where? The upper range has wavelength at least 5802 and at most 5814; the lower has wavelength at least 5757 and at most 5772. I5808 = 0.84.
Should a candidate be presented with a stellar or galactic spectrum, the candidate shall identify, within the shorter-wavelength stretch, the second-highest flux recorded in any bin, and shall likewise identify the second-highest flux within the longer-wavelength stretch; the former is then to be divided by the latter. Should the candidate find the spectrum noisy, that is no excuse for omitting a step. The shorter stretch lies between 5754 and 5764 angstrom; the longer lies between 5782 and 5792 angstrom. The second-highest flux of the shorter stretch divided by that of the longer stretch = 1.09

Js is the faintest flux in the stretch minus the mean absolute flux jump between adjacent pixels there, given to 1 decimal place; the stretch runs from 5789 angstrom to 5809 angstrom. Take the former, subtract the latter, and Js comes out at 40.6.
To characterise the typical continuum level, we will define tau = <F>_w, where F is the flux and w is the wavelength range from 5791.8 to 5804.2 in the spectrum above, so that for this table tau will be 44.6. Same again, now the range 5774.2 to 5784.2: 45.6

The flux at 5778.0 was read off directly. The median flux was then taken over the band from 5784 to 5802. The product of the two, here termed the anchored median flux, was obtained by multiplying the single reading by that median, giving 2073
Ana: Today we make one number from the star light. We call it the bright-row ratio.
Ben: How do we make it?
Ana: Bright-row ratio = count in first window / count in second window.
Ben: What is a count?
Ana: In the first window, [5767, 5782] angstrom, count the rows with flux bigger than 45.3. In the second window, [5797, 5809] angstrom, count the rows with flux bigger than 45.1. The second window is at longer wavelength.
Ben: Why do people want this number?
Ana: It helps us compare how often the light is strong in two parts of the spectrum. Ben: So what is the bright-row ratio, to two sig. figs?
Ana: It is 2.0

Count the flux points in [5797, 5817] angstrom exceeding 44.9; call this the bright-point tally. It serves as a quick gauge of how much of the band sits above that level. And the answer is 5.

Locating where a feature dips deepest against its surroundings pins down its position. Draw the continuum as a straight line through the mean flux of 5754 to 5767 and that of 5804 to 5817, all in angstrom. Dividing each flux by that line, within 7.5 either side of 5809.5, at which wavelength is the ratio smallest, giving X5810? 5810.5 angstrom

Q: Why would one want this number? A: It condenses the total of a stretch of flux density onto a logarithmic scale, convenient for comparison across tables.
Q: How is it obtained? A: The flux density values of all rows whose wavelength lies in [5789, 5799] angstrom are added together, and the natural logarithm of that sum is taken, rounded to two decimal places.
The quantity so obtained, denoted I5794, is 5.19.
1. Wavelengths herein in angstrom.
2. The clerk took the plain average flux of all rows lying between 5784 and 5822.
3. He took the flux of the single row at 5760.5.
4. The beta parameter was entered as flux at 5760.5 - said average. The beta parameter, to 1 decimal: 0.5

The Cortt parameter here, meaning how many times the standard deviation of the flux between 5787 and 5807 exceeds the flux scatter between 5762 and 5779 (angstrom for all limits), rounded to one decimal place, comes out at 1.4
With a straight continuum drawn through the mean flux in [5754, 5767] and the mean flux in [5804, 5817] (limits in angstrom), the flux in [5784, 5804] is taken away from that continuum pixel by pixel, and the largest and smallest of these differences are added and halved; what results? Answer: 1.6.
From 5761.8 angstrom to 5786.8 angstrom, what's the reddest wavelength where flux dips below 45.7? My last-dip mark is 5785.5 angstrom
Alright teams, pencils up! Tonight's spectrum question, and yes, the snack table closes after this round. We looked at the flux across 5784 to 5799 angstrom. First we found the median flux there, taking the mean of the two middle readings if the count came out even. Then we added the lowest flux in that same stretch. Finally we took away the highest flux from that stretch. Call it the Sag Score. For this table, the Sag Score 40.6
